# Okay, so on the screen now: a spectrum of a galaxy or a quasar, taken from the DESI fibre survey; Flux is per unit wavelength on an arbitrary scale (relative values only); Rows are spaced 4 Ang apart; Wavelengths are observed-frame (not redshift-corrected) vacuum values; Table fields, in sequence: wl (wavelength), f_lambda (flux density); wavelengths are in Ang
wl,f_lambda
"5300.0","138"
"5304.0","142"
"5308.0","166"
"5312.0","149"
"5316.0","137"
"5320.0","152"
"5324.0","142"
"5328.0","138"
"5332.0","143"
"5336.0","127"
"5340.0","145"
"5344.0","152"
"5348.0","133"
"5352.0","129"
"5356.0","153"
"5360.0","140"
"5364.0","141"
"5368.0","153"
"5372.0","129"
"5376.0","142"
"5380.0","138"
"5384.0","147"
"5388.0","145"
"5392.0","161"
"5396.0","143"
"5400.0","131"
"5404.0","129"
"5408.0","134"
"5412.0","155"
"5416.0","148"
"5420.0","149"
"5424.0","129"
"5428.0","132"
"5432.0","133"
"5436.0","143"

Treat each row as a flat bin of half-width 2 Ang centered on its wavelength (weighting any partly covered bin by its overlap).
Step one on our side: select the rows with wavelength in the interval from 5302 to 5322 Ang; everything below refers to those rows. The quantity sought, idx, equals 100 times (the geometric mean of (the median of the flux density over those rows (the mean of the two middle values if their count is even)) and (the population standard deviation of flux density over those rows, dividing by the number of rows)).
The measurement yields 3842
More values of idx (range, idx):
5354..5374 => 3571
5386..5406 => 4055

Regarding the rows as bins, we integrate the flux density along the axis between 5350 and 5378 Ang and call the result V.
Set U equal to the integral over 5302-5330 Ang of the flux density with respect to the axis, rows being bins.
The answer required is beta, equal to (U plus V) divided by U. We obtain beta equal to 1.96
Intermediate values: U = 4104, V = 3948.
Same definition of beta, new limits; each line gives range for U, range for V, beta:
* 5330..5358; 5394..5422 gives 2.01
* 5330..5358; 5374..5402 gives 2.03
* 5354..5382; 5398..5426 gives 1.98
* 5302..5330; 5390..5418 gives 1.98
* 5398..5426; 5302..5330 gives 2.05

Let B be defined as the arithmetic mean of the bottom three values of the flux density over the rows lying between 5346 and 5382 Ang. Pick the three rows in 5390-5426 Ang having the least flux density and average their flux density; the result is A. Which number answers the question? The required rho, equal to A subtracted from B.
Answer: 0.7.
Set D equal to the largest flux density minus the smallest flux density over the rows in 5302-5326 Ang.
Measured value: 29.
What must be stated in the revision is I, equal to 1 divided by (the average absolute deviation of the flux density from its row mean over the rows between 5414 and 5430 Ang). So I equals 0.111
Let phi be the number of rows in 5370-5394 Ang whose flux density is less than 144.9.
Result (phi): 3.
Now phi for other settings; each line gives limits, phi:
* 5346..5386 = 7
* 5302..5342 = 6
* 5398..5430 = 5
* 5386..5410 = 4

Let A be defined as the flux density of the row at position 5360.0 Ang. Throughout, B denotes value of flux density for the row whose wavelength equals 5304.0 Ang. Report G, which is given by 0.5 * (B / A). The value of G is 0.507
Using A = 140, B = 142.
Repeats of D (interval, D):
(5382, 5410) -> 32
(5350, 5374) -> 24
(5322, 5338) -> 16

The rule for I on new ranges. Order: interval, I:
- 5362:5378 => 0.160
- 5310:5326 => 0.182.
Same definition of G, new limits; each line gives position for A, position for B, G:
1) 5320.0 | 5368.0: 0.503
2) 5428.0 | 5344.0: 0.576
